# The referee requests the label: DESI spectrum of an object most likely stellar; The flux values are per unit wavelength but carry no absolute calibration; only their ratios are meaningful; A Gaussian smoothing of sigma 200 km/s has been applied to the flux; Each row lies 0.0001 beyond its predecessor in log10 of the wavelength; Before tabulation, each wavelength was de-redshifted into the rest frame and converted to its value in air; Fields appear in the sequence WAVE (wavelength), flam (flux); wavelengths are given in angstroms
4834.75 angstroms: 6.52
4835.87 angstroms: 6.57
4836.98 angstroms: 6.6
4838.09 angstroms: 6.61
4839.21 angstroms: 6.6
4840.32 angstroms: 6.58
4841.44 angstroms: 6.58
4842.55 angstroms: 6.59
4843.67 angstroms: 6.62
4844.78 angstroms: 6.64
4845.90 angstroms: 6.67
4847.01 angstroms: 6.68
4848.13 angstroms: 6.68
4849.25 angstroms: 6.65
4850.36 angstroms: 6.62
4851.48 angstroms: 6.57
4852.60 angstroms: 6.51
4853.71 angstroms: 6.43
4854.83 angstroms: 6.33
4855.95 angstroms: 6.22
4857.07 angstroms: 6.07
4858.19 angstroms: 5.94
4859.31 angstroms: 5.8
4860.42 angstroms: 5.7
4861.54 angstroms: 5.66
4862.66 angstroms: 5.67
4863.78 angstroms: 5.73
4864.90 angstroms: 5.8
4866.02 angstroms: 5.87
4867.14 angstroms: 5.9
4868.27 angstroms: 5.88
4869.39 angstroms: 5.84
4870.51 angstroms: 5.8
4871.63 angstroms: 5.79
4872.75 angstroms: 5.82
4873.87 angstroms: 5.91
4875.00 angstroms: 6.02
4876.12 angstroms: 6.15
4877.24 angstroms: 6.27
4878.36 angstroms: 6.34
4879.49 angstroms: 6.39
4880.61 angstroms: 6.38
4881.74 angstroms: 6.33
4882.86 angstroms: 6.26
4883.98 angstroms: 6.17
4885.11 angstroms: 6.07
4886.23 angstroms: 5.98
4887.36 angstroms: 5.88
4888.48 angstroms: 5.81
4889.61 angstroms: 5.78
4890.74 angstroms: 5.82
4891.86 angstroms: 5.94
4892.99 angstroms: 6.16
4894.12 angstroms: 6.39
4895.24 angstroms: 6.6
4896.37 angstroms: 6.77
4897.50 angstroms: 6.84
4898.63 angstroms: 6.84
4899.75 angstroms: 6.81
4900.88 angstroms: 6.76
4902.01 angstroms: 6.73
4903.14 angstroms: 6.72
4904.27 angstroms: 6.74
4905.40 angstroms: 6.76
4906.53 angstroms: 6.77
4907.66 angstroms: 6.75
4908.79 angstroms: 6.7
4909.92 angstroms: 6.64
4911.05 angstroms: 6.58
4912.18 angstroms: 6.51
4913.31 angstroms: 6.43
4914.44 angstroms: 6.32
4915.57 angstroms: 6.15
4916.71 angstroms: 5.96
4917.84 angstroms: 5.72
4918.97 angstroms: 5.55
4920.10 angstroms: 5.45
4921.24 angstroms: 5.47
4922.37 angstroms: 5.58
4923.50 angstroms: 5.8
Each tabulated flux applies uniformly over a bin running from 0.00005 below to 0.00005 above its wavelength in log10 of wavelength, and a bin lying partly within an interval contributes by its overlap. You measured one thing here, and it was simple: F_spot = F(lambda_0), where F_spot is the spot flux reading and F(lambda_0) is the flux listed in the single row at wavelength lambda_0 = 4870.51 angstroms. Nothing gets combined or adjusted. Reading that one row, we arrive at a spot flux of 5.8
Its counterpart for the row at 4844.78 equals 6.64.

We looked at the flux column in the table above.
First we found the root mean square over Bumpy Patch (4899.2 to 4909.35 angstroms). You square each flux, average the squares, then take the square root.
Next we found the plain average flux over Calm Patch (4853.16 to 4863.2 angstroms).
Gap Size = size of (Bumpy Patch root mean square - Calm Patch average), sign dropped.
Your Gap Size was 0.77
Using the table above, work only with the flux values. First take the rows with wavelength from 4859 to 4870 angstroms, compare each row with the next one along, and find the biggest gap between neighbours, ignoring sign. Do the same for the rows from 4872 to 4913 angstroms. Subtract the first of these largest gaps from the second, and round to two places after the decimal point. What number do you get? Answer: 0.13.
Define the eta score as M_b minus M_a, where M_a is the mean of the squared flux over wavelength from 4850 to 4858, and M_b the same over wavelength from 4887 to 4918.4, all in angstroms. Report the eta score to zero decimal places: 1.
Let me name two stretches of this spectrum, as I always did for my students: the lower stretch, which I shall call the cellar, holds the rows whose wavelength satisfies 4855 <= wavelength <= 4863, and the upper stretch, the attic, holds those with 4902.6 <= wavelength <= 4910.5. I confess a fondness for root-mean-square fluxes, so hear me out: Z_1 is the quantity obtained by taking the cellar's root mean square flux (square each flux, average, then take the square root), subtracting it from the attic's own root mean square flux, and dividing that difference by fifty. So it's 0.017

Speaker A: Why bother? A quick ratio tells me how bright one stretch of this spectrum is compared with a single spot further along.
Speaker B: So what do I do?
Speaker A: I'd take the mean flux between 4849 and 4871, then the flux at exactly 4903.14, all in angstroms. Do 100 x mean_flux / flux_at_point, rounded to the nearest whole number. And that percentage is 90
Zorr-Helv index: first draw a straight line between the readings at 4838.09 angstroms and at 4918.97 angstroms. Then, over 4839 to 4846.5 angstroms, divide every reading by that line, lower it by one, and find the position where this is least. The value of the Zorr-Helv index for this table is 4840.32 angstroms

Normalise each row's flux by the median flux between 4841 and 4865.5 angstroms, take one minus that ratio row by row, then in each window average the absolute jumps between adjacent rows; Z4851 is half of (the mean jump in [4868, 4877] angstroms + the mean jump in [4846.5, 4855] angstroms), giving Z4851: 0.0088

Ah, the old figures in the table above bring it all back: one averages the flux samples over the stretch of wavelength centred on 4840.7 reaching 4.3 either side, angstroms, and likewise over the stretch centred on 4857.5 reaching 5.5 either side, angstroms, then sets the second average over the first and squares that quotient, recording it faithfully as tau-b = 0.8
